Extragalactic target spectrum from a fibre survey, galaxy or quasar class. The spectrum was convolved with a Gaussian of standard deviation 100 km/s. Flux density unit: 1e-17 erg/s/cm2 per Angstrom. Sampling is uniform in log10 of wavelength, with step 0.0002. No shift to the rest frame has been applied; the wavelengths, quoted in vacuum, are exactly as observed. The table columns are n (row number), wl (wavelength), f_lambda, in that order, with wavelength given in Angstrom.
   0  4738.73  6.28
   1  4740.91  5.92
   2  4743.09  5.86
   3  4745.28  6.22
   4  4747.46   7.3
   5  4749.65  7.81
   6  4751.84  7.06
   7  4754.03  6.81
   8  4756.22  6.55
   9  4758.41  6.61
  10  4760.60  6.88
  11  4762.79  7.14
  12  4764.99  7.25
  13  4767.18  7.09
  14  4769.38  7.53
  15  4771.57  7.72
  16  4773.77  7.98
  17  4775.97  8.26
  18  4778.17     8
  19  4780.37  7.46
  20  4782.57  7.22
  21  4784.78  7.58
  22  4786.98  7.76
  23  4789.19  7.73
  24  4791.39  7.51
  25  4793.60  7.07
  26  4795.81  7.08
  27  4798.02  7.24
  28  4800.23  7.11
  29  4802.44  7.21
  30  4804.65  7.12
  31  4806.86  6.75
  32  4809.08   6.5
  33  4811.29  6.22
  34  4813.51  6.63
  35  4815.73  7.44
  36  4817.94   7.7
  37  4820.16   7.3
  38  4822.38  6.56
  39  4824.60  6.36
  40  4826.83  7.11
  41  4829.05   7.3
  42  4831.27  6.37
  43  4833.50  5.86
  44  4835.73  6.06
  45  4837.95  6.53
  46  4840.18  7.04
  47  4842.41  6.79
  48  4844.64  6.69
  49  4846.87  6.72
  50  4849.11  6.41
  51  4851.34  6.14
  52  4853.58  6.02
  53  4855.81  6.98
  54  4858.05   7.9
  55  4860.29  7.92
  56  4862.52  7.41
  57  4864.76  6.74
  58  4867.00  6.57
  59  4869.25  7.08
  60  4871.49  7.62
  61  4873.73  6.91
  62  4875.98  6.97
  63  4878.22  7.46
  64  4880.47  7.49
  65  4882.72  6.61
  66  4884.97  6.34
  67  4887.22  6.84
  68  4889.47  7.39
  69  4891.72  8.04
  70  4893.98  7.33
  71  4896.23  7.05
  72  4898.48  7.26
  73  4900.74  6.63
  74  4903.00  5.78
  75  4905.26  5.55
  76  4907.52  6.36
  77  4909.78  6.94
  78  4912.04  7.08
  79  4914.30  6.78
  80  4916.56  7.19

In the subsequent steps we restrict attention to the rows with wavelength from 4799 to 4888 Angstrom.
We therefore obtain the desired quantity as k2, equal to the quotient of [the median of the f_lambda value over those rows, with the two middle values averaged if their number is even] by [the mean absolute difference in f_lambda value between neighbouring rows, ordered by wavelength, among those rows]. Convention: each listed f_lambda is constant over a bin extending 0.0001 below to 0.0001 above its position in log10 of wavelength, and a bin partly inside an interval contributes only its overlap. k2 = 17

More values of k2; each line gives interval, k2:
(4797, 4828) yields 19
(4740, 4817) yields 24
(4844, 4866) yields 16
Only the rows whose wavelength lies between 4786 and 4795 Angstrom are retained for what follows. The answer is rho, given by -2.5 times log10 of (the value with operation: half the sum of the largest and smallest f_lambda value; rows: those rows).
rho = -2.18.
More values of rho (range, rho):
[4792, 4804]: -2.14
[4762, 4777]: -2.21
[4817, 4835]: -2.08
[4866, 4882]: -2.13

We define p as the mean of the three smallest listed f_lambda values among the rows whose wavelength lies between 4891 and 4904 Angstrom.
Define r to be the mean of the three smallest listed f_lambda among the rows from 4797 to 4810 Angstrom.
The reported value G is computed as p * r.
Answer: 44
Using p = 6.49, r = 6.79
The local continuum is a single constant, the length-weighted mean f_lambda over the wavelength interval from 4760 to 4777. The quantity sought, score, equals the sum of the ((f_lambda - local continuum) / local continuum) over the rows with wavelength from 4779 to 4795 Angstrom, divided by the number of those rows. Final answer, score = 0.00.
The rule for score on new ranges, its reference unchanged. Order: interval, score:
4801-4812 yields -0.10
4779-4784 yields -0.02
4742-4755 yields -0.09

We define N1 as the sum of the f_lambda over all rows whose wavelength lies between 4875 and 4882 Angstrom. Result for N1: 21.9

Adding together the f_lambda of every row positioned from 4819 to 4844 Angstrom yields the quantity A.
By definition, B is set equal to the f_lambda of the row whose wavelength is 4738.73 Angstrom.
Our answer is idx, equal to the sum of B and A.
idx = 79.6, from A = 73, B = 6.28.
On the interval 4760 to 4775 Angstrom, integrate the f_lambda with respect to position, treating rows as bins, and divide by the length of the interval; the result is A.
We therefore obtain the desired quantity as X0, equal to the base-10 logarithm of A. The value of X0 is 0.869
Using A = 7.39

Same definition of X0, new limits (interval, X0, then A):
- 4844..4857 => 0.812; 6.49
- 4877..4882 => 0.869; 7.40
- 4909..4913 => 0.846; 7.02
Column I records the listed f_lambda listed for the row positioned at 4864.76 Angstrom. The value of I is 6.74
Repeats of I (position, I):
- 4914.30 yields 6.78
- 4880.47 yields 7.49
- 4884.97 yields 6.34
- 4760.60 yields 6.88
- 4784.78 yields 7.58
